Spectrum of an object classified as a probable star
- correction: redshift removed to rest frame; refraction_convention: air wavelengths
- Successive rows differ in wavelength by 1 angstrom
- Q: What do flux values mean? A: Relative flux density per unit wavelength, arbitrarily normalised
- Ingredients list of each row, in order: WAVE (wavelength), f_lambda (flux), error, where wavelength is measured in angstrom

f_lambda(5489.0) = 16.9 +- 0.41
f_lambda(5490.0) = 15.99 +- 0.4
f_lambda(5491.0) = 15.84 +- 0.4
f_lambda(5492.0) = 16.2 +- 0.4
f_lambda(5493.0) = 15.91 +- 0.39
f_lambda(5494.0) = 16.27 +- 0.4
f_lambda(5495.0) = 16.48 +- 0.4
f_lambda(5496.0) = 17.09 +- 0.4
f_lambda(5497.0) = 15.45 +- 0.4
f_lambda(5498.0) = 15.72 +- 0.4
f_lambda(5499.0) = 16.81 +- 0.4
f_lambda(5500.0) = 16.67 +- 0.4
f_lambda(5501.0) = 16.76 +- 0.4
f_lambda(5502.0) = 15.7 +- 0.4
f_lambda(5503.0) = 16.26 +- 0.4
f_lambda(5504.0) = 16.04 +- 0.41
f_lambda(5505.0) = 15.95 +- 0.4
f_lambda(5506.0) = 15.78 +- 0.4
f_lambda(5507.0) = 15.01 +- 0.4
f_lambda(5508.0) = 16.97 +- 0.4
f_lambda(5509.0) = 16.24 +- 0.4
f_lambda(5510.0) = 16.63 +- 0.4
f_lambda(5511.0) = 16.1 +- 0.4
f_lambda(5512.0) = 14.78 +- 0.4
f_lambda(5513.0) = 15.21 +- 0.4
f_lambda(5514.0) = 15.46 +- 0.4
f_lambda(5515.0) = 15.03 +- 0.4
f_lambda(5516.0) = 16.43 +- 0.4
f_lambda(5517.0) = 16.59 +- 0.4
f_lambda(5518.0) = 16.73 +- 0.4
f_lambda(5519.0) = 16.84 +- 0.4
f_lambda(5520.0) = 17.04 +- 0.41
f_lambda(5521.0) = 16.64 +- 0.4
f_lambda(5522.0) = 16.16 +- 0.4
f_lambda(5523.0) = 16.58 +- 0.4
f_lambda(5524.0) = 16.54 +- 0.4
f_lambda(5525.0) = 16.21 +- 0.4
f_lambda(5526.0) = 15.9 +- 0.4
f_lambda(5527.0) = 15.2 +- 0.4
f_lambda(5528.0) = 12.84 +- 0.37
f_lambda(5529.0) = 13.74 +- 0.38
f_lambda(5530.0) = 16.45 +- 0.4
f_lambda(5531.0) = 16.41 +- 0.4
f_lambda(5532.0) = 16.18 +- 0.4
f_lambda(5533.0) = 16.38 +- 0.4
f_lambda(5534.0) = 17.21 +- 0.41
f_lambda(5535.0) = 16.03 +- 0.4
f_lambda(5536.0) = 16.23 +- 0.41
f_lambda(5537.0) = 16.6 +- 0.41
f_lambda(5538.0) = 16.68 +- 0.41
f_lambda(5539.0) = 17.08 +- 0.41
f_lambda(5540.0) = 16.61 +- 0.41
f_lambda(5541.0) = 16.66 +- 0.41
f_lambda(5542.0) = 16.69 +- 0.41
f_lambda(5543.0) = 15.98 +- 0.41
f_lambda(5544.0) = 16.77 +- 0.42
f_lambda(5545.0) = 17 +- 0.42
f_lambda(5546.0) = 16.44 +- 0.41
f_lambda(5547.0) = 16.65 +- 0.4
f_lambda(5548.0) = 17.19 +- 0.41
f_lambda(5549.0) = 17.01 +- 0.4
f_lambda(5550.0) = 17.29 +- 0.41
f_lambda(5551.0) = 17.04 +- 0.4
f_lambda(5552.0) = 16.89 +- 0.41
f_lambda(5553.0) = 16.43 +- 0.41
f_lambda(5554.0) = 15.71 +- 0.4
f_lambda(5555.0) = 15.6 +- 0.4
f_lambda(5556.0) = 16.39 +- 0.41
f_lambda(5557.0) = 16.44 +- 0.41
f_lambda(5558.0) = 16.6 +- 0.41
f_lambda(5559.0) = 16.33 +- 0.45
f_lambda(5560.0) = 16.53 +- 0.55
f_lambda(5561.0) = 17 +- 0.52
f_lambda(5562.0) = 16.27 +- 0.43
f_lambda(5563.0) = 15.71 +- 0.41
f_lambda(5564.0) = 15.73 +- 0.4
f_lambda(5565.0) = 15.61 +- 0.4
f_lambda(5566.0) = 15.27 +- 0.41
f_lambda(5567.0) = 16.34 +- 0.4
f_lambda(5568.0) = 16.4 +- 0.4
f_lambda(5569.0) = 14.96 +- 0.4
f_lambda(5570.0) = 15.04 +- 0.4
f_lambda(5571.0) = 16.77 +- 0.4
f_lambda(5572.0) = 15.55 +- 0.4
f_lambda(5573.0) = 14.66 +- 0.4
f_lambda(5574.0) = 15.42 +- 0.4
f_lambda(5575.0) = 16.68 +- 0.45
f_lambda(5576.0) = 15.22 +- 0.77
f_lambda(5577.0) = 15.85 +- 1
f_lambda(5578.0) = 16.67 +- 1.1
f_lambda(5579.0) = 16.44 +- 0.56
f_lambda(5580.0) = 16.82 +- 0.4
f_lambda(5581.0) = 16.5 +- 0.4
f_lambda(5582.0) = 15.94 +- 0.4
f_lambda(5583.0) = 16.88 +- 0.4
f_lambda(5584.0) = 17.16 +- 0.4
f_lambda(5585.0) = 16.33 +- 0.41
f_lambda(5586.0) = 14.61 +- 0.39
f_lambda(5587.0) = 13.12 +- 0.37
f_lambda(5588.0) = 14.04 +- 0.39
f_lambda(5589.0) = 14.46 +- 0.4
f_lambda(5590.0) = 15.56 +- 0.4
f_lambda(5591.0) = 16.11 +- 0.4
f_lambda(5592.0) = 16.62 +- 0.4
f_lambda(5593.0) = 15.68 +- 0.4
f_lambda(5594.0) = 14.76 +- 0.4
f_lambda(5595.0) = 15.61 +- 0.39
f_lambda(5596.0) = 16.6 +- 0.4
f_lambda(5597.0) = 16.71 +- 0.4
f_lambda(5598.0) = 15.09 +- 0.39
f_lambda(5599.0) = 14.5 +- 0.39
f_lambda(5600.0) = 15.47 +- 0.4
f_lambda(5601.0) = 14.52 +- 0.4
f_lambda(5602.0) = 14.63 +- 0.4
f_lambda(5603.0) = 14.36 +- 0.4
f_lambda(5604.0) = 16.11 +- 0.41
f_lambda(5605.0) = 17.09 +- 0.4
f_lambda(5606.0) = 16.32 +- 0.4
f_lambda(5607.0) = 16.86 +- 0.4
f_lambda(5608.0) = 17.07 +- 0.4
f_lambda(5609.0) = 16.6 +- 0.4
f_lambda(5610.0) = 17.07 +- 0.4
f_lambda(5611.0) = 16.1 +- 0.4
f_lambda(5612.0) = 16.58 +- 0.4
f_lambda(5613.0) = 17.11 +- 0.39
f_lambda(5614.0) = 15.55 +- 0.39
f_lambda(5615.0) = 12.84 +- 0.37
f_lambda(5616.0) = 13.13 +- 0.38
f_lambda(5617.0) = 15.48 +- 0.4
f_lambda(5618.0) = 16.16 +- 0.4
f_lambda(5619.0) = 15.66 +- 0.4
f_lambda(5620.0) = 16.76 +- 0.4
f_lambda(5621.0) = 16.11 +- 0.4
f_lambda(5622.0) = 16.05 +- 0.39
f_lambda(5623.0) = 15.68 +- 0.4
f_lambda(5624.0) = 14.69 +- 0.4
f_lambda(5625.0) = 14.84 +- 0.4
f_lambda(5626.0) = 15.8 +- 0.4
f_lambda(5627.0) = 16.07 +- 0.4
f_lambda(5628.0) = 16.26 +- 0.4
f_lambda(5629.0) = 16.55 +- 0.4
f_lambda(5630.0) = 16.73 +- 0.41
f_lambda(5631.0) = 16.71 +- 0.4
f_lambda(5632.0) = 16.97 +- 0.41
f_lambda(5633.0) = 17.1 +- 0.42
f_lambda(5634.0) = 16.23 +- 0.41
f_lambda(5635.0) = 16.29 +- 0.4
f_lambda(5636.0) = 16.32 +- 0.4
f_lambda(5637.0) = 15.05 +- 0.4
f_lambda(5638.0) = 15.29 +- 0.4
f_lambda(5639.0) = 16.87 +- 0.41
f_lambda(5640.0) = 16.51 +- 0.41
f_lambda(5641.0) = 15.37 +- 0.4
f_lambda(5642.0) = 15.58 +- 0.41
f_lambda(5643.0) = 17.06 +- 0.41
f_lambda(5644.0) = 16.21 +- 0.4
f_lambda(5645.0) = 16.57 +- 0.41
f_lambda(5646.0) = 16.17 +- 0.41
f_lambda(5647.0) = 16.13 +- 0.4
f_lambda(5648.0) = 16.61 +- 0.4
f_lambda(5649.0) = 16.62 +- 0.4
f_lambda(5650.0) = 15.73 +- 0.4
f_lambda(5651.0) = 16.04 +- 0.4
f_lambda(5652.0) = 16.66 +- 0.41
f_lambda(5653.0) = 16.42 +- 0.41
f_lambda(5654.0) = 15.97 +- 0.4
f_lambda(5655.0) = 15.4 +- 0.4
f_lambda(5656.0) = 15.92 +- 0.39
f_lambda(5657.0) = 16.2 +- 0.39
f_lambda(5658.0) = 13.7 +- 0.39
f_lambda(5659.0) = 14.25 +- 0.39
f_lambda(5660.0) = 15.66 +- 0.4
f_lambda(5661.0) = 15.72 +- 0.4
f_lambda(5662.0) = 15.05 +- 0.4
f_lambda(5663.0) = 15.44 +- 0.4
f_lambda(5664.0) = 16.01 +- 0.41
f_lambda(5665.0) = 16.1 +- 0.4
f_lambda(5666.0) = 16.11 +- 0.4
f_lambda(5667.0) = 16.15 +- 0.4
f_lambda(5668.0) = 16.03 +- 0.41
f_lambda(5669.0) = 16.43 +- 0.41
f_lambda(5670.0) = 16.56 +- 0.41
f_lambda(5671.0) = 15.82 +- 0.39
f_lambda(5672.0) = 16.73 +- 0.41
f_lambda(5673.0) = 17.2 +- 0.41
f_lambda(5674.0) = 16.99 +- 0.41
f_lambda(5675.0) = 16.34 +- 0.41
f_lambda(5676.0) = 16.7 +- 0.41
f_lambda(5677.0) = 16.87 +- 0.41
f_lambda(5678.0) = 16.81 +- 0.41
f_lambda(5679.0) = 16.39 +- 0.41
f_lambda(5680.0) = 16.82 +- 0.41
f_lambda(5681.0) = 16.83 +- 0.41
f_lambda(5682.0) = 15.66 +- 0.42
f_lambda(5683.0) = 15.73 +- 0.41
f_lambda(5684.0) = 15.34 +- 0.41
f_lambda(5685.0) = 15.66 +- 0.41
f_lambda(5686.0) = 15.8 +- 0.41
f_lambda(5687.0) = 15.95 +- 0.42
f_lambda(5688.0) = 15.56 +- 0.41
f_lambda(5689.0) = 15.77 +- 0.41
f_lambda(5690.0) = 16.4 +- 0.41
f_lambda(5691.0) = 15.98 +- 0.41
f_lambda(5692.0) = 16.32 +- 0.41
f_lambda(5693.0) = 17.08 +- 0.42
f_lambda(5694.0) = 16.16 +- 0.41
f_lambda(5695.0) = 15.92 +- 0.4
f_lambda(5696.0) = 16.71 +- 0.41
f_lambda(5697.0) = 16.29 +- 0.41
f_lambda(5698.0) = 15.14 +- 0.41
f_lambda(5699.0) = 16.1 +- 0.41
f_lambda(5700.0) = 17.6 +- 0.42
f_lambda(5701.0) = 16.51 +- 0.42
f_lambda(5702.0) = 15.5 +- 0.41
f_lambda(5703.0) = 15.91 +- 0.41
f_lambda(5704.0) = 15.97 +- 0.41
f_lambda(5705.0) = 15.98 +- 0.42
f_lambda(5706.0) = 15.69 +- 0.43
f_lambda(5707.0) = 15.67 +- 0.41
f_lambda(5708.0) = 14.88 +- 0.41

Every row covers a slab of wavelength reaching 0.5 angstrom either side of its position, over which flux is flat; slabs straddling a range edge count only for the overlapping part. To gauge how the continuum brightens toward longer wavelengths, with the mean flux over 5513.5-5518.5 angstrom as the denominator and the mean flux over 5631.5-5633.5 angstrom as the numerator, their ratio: 1.06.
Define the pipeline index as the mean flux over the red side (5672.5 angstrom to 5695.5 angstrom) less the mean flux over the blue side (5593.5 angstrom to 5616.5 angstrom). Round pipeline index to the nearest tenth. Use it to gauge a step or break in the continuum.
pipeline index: 0.6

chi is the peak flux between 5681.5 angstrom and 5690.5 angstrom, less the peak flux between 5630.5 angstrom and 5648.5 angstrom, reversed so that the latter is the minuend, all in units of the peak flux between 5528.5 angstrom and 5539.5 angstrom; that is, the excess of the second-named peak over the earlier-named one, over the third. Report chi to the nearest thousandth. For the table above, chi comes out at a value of 0.041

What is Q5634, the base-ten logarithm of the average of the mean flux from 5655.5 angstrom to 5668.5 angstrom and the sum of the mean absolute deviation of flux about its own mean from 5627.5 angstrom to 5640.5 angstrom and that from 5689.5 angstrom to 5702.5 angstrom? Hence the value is 0.915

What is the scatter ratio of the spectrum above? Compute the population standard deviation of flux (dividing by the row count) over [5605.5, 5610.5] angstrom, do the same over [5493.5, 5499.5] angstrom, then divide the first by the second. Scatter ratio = 0.50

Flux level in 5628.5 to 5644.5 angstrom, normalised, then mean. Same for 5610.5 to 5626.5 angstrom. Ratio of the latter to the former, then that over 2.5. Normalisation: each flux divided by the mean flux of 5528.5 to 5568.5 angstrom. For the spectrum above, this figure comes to 0.381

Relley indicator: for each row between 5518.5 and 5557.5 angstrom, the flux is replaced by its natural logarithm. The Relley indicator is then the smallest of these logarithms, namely 2.55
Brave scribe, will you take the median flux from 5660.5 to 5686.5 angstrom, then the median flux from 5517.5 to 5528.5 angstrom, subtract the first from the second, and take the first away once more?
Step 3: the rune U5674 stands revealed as -15.7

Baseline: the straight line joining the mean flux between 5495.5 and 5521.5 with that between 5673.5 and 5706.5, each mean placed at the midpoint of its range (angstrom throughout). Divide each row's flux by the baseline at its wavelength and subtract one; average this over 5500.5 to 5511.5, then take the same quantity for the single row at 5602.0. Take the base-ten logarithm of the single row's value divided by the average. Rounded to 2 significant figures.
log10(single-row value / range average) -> 1.9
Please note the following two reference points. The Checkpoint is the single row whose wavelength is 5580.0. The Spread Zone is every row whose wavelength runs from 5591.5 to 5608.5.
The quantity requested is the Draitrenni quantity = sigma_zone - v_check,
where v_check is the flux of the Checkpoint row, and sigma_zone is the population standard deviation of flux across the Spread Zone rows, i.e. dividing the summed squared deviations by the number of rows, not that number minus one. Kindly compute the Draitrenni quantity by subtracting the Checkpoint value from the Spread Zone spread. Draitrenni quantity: -15.9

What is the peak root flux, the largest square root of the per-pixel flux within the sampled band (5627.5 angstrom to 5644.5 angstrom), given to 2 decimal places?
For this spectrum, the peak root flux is 4.14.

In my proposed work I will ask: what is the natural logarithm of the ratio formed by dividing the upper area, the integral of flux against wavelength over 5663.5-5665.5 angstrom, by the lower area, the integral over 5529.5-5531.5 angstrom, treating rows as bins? -0.023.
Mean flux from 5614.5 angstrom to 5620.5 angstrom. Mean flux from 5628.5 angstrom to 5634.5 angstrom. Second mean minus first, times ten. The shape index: 17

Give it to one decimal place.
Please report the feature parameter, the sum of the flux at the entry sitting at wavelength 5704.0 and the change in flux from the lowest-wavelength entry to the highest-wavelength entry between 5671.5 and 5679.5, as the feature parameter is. 15.6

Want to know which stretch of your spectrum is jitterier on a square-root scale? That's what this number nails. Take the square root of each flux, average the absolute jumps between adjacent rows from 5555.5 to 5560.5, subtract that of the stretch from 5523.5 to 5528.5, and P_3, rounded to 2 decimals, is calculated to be -0.10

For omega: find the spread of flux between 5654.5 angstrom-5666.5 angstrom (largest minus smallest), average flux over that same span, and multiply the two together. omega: 39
